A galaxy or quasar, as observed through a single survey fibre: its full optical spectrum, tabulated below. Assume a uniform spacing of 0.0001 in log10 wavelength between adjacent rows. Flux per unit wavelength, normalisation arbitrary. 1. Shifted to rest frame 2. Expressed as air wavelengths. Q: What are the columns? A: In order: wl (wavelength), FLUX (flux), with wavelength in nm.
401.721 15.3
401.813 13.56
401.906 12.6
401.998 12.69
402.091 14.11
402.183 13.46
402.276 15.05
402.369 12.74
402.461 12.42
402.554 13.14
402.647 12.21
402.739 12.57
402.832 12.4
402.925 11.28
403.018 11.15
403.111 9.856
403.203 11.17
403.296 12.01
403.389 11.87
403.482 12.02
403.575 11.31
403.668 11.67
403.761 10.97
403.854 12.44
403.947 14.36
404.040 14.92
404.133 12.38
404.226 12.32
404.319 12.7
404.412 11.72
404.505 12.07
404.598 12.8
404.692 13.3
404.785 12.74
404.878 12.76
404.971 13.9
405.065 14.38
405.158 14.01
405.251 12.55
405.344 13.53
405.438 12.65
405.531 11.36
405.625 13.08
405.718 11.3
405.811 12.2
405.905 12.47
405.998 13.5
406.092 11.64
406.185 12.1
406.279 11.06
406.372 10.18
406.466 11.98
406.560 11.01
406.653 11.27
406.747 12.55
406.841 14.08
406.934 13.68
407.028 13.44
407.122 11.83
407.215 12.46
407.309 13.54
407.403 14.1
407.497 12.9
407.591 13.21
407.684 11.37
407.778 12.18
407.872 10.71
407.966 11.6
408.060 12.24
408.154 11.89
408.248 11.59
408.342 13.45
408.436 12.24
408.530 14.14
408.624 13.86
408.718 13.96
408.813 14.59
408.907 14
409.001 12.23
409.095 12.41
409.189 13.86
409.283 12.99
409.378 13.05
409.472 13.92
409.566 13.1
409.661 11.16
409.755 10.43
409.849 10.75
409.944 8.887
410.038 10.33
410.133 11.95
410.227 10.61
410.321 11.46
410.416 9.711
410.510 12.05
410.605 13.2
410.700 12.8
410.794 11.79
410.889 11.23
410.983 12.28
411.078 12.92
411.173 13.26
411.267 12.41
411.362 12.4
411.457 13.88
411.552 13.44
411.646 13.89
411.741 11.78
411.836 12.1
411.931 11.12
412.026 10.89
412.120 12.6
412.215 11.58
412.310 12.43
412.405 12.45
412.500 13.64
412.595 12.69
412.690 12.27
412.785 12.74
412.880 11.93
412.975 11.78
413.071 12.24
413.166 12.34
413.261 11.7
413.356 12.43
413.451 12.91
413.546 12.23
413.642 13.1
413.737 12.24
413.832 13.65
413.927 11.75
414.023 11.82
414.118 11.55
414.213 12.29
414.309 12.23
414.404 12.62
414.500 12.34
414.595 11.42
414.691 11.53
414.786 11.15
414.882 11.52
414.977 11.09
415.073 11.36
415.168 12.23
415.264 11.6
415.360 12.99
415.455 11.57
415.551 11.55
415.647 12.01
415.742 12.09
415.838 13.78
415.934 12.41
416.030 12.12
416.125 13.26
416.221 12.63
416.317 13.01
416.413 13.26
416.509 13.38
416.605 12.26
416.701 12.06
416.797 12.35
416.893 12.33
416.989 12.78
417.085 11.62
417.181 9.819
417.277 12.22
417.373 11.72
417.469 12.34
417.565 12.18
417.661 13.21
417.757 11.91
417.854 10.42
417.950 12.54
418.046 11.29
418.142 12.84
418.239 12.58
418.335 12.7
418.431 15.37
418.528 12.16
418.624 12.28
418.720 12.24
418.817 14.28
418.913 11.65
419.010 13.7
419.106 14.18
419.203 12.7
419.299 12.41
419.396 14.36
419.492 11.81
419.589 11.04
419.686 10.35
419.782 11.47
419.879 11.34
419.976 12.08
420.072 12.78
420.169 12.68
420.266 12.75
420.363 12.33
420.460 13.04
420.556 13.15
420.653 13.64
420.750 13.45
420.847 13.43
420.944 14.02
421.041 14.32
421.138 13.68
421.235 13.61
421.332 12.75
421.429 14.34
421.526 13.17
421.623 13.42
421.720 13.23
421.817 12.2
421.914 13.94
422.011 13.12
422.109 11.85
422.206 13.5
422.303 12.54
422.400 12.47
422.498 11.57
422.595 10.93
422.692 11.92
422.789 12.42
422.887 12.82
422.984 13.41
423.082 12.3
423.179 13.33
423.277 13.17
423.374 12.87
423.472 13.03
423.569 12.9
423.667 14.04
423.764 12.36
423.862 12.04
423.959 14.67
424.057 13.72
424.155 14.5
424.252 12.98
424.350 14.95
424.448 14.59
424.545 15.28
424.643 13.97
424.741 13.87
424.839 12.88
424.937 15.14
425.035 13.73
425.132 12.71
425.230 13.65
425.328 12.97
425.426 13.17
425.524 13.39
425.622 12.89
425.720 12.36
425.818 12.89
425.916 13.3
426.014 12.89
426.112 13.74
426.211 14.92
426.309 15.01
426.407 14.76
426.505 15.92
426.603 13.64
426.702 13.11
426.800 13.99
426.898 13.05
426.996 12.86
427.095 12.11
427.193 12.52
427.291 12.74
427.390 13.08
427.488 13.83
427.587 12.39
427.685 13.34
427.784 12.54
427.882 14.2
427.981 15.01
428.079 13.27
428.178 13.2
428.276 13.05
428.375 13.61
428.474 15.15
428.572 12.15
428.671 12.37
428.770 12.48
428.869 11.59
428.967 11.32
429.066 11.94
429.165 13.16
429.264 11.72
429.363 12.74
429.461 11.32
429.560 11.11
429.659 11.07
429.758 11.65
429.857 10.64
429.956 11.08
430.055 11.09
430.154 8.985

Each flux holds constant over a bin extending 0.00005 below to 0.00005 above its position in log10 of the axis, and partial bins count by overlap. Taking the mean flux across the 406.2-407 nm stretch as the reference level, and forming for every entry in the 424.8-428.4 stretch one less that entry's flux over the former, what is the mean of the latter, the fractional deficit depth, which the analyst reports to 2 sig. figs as -0.12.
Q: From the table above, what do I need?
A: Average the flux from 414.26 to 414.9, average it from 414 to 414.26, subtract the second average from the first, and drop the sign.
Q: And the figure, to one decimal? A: 0.1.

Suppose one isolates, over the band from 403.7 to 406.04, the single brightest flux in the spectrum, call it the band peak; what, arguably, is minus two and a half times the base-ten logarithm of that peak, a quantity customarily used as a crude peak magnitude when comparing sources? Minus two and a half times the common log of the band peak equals -2.93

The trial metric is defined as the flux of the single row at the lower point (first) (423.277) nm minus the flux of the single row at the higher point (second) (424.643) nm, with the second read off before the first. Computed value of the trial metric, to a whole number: -1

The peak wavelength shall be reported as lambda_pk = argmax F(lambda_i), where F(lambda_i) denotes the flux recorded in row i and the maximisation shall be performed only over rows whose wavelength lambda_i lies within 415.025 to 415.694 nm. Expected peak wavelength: 415.360 nm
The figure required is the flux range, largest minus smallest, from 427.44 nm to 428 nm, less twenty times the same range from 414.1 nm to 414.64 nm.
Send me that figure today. -21.4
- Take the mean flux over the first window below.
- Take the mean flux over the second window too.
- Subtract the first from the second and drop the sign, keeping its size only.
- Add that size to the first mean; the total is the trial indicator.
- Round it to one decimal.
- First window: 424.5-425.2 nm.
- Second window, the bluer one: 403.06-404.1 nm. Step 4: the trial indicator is 15.8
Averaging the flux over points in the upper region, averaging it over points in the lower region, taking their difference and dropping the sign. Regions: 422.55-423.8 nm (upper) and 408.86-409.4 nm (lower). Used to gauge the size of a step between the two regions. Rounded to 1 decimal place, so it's 0.4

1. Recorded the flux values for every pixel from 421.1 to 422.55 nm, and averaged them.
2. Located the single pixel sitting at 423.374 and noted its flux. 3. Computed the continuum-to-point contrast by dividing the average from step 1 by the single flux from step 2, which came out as 1.01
